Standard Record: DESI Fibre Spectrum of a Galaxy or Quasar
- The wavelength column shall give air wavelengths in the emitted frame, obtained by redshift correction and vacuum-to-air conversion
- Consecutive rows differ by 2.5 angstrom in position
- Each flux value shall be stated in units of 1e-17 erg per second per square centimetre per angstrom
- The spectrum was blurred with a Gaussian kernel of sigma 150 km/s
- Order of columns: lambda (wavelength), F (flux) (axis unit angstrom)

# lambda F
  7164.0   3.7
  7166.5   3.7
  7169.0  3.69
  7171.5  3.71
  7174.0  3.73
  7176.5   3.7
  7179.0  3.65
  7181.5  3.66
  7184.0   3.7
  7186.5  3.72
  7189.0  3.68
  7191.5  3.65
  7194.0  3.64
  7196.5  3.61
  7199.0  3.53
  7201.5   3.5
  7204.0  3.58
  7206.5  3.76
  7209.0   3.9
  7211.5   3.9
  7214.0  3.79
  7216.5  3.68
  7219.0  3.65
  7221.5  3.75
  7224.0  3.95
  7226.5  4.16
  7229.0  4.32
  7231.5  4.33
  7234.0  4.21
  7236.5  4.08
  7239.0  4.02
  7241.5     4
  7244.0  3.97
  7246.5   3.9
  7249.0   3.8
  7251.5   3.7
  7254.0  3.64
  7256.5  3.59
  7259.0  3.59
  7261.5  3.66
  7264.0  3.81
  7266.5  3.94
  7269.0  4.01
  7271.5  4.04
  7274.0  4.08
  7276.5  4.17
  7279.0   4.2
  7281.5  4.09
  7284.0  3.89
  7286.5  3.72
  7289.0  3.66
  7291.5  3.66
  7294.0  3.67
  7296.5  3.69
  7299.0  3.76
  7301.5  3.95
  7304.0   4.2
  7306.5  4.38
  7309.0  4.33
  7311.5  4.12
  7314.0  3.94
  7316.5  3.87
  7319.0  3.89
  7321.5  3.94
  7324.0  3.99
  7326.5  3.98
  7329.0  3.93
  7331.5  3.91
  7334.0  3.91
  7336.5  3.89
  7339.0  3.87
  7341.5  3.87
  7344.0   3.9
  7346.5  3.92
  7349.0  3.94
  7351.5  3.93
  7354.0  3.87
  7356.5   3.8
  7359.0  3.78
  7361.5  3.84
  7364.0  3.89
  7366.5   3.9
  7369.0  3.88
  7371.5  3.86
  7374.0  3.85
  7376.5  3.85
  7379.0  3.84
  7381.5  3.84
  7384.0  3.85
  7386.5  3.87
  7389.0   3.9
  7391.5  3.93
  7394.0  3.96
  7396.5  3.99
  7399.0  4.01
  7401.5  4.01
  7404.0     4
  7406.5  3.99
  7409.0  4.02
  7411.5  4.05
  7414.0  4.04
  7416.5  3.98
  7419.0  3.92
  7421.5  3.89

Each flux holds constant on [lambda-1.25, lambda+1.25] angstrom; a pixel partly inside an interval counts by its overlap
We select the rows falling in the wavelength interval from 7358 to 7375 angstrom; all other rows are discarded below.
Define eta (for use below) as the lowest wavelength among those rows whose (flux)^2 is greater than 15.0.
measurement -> 7364.0 angstrom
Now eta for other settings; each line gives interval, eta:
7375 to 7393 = 7389.0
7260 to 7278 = 7266.5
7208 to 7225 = 7209.0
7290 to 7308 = 7301.5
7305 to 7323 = 7306.5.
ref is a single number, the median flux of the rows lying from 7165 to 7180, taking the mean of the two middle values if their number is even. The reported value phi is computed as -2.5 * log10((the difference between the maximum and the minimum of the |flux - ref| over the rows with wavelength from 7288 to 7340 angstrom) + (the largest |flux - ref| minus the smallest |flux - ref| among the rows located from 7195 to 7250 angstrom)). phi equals -0.3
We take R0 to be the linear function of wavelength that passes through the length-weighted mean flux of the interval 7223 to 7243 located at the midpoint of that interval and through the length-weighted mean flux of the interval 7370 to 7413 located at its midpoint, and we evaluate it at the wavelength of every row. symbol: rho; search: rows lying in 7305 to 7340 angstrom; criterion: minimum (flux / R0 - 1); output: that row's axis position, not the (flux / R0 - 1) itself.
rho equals 7316.5 angstrom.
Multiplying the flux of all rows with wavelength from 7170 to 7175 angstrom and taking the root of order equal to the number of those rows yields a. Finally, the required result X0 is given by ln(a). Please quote 1.31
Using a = 3.720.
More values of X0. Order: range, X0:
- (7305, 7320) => 1.41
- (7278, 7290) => 1.36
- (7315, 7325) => 1.37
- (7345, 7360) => 1.35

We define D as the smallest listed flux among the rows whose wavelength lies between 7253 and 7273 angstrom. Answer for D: 3.59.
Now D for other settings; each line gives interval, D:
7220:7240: 3.75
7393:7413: 3.96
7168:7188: 3.65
